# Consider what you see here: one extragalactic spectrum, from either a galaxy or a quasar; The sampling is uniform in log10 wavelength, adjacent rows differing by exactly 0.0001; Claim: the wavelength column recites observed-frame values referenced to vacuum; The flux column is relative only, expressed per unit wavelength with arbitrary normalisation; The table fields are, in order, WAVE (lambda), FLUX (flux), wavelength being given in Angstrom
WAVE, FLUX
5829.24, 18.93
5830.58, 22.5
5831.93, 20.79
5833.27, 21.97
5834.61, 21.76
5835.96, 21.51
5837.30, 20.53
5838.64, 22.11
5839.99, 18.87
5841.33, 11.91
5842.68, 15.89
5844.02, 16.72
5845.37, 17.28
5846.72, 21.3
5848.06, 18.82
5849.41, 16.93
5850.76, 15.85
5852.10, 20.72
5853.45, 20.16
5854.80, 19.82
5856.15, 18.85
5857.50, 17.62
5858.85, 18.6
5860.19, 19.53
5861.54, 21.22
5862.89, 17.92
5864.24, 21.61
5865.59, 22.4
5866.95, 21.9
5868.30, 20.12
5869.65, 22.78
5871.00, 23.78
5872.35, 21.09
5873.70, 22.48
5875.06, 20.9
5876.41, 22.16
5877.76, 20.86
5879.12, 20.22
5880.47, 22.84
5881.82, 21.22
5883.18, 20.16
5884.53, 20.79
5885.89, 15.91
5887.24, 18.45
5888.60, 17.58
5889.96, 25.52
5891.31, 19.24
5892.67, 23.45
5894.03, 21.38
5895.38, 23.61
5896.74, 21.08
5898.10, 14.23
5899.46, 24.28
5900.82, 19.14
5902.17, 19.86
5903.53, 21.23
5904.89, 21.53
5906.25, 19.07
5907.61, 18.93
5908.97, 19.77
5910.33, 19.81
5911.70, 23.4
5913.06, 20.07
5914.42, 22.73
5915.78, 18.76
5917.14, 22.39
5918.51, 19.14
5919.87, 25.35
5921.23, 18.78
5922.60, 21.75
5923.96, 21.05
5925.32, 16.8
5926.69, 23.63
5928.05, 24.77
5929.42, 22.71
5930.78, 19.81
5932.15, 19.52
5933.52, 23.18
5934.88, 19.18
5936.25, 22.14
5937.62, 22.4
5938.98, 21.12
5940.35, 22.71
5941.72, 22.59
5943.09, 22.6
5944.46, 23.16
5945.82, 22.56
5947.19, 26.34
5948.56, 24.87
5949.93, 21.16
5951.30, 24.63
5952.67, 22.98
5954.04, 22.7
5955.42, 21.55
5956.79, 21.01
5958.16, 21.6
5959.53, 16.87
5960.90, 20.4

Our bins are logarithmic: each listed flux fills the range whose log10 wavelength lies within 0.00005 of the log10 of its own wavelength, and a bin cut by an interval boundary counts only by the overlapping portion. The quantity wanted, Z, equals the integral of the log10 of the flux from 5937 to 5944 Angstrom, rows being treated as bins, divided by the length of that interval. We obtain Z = 1.348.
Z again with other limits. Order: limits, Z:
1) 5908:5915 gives 1.321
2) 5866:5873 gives 1.340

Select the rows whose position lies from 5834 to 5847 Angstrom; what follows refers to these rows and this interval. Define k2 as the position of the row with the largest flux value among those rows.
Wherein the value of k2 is 5838.64 Angstrom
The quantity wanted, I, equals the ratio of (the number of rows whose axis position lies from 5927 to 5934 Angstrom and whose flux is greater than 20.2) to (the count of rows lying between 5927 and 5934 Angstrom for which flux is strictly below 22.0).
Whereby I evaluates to 1.5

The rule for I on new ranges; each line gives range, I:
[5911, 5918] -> 1.5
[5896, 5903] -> 0.5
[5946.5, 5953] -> 5.0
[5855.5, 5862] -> 0.2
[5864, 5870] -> 1.3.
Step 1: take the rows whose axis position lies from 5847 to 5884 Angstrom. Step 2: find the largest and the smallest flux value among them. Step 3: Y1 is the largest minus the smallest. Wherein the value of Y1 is 7.9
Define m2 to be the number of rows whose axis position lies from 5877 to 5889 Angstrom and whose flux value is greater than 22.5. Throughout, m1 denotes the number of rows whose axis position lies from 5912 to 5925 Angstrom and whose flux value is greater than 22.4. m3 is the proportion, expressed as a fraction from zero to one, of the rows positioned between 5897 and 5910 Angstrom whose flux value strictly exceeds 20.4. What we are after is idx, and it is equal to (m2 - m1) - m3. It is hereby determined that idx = -1.3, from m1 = 2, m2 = 1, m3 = 0.3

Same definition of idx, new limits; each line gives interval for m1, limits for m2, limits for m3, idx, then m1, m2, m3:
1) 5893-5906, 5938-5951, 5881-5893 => 4.6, 2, 7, 0.4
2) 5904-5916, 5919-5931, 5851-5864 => 1.8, 2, 4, 0.2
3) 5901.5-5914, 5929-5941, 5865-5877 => 1.1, 1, 3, 0.9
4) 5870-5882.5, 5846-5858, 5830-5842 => -3.8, 3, 0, 0.8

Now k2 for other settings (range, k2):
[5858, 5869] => 5865.59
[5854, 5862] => 5861.54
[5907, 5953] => 5947.19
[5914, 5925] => 5919.87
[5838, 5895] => 5889.96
